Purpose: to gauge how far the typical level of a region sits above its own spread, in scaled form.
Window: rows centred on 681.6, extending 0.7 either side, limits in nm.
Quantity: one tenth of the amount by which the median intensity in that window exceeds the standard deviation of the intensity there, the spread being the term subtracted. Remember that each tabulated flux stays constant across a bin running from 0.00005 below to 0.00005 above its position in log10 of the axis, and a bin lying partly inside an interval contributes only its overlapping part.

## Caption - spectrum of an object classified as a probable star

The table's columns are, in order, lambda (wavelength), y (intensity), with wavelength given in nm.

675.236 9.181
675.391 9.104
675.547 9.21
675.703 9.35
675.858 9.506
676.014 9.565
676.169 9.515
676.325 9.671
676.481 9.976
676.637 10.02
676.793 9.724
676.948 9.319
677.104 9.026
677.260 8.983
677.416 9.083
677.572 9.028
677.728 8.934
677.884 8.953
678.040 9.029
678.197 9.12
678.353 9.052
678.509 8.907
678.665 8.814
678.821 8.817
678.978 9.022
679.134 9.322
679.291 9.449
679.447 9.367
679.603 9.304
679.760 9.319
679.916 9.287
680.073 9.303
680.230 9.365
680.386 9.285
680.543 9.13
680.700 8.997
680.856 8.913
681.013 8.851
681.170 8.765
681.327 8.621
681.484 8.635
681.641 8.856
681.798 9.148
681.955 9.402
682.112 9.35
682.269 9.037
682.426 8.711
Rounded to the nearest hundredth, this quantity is 0.86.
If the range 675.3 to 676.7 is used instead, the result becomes 0.92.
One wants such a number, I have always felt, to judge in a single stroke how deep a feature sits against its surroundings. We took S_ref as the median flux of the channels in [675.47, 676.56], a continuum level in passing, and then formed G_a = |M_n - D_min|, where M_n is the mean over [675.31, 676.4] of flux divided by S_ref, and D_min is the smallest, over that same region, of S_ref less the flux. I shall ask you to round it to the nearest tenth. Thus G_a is 1.1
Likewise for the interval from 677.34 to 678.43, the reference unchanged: 0.6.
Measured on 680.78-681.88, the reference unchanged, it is 0.6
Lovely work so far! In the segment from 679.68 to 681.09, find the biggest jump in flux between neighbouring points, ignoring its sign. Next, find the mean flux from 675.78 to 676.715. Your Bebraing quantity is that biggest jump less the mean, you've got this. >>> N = -9.55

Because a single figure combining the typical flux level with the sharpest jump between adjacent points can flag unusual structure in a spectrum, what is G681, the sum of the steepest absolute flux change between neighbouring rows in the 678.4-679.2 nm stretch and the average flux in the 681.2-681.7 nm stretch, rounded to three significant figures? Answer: 9.00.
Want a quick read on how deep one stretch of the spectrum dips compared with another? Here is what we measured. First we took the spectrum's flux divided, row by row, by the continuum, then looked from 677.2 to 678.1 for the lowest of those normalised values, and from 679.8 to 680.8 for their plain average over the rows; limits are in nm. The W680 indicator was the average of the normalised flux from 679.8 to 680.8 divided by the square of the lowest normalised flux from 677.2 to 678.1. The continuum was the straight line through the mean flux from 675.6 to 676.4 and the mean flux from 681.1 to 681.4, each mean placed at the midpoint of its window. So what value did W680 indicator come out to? 1.12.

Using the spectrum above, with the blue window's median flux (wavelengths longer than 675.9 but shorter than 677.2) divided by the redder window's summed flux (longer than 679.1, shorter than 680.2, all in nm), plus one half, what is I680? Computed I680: 0.647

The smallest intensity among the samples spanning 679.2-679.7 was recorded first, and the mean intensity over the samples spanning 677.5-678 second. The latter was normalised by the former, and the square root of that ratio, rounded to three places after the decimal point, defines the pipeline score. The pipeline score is 0.982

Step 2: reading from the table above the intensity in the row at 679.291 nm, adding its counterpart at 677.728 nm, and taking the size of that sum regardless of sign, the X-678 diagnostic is 18.4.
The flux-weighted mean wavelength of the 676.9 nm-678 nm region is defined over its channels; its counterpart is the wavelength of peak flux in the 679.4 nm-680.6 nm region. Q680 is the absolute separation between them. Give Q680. 2.03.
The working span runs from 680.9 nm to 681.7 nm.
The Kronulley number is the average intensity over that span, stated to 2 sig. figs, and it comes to 8.7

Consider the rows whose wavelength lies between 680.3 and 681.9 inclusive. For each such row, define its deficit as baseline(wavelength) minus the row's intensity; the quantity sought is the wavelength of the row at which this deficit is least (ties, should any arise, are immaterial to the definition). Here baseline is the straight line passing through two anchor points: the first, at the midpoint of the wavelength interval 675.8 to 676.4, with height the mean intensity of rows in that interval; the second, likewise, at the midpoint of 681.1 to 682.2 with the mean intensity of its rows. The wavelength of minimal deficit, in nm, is 681.798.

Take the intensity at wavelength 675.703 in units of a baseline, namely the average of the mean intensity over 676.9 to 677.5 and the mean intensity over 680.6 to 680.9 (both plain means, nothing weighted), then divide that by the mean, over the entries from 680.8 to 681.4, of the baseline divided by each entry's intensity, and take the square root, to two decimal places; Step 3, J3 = 1.00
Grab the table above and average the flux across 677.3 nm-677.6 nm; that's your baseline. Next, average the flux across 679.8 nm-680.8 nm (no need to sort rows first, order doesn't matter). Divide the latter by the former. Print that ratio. 1.02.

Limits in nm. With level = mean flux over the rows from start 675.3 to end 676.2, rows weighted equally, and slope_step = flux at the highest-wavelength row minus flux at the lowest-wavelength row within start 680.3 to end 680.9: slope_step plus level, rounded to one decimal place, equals 9.0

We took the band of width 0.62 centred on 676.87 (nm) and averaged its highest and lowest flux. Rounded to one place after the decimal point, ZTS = 9.5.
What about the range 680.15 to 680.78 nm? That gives 9.2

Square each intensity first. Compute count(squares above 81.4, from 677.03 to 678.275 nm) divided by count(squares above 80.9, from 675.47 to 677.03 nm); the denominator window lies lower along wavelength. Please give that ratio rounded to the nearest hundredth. 0.50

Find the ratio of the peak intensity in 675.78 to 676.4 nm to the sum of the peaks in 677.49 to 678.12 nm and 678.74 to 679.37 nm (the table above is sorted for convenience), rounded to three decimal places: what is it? 0.523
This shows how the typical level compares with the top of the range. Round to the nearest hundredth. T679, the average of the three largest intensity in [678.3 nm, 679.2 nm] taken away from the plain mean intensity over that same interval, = -0.14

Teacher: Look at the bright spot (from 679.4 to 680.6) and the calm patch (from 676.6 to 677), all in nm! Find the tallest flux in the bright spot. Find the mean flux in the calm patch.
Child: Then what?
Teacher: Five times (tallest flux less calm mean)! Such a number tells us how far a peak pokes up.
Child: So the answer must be -1.6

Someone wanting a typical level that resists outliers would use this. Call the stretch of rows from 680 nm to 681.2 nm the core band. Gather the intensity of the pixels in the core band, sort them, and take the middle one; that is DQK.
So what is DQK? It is 9.06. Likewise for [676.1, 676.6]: 9.67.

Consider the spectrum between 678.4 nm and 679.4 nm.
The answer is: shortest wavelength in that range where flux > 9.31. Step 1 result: 679.134 nm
